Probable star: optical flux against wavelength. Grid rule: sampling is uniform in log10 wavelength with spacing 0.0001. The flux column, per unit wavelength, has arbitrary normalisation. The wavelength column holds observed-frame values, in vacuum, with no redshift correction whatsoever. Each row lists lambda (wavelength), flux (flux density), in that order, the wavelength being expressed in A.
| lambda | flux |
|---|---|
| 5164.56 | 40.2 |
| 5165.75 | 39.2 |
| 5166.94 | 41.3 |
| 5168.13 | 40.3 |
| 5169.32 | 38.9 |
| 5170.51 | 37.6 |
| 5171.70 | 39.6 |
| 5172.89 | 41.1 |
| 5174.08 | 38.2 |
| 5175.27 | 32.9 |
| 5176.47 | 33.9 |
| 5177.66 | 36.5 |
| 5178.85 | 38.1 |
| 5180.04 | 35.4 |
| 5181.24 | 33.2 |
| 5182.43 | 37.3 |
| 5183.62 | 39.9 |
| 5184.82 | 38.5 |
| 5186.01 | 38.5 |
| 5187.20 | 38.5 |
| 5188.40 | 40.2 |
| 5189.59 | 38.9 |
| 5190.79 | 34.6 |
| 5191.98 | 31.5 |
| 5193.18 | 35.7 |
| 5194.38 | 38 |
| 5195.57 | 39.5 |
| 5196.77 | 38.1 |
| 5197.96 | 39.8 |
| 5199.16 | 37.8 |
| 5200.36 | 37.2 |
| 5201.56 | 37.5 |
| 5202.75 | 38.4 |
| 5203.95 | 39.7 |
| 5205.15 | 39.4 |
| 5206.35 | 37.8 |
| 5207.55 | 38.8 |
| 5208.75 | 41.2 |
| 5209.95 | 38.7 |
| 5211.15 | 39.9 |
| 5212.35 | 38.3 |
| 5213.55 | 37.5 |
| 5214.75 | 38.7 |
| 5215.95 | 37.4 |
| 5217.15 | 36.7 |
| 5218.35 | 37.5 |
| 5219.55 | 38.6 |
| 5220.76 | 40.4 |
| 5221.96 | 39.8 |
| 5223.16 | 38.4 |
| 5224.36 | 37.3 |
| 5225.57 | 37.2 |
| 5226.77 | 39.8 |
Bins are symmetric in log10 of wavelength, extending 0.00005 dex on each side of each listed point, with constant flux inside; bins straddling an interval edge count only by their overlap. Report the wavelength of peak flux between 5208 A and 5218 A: 5208.75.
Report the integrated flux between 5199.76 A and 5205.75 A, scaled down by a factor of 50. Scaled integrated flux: 4.61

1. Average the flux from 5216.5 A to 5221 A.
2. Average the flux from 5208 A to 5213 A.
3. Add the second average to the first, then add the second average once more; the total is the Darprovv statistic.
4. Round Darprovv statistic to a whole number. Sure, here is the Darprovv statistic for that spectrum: 117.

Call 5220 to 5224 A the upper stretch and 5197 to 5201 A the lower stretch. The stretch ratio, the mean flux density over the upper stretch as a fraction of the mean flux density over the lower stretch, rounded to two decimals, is 1.03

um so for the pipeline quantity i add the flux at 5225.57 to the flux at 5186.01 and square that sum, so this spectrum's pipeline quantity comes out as 5730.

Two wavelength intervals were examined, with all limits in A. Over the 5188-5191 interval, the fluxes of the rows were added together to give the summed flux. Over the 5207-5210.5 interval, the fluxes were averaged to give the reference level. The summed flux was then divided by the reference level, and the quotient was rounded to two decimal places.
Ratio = 2.87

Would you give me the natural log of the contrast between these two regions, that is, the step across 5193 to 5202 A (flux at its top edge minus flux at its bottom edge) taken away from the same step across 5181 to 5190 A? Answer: 1.4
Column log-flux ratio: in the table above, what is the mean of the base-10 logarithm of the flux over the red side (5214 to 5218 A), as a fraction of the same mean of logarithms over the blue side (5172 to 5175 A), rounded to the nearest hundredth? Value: 0.99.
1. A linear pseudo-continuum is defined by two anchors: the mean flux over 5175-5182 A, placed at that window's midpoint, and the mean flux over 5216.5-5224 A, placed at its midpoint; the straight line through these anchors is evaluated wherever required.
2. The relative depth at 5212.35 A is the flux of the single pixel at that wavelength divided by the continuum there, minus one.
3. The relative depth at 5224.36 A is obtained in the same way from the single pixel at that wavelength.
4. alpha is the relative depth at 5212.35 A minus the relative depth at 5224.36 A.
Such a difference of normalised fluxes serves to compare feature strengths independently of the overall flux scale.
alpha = 0.05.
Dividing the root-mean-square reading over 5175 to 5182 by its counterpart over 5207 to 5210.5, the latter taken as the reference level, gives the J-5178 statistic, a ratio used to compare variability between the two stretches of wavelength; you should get 0.89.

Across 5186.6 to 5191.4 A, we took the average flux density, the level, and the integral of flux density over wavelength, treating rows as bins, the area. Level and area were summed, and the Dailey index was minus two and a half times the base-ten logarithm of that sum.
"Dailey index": -5.86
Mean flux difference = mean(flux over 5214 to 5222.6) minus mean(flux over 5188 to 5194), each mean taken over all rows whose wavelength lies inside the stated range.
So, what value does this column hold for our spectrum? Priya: 2.3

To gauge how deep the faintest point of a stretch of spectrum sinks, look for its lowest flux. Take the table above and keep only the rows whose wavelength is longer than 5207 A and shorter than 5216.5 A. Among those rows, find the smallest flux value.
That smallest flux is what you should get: 37.4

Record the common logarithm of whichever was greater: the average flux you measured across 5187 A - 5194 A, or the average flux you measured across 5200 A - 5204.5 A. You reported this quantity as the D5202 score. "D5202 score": 1.58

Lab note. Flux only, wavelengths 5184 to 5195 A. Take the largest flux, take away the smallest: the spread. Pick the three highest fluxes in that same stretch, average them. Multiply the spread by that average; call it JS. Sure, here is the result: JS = 341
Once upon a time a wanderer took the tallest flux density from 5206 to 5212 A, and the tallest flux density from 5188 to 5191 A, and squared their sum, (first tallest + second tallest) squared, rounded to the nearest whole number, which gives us 6626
